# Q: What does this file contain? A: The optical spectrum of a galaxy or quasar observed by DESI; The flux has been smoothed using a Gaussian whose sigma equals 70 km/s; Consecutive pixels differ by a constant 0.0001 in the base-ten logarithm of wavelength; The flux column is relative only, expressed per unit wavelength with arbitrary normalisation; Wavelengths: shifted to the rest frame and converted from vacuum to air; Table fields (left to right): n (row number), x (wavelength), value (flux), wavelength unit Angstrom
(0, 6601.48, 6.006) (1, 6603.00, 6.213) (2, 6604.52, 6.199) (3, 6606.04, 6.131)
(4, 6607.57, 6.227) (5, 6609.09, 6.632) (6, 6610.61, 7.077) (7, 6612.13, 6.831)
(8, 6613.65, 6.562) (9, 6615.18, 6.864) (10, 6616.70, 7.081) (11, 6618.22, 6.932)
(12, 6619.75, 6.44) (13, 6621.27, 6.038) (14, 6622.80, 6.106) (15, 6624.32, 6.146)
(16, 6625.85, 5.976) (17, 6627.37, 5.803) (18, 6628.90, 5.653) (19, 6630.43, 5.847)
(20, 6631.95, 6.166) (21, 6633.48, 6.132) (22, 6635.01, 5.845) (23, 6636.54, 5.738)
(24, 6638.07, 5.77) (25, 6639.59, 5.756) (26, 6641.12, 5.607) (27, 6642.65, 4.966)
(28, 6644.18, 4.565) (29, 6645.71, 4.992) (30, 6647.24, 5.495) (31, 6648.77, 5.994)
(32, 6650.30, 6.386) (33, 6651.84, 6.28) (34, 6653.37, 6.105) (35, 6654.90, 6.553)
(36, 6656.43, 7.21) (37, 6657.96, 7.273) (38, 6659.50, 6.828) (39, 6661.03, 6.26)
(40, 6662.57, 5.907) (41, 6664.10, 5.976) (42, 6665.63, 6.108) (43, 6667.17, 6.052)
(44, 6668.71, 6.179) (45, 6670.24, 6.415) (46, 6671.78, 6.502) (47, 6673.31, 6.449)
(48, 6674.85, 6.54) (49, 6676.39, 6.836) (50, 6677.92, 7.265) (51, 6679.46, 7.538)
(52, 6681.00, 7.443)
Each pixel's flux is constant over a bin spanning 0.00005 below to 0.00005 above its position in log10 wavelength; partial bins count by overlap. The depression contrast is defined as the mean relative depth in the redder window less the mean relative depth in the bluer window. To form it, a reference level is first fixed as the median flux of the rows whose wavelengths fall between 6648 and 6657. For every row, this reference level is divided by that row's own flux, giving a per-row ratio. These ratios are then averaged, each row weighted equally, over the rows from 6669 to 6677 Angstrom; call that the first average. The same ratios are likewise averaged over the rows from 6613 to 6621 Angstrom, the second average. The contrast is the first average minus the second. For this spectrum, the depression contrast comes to 0.03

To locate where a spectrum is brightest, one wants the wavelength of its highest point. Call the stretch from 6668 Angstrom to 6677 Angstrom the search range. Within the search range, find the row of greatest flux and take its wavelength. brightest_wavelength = 6676.39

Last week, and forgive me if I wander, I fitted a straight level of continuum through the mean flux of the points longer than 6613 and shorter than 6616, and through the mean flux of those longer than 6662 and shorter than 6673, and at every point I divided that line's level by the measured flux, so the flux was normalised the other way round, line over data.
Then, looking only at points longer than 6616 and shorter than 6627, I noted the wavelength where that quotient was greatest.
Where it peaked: 6625.85 Angstrom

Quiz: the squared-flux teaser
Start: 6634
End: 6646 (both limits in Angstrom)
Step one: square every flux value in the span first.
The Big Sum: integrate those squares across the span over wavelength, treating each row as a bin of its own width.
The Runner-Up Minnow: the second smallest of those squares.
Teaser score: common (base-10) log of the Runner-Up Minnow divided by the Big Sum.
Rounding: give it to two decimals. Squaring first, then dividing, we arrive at -1.16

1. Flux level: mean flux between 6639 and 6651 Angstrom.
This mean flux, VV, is 5.5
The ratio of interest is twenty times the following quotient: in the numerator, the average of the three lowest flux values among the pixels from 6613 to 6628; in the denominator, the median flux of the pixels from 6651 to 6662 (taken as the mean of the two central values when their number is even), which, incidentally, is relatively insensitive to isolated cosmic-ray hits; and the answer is 18.1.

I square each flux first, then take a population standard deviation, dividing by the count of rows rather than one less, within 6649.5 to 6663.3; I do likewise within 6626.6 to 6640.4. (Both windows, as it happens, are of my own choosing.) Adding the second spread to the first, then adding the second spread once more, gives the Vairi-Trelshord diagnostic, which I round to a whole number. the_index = 10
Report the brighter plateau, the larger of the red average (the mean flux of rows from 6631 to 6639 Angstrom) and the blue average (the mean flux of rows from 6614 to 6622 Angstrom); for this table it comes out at 6.67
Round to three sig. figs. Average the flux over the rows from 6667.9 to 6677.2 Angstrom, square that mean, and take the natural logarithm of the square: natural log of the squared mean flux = 3.74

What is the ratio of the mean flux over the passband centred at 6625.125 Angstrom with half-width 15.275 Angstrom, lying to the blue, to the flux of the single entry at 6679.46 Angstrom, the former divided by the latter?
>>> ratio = 0.83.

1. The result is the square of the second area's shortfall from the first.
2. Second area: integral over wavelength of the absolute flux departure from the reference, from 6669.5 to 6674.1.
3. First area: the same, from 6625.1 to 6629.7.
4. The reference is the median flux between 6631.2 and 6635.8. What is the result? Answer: 0.0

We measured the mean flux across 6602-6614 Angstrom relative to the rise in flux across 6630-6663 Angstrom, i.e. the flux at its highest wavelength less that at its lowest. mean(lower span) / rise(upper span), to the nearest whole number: 108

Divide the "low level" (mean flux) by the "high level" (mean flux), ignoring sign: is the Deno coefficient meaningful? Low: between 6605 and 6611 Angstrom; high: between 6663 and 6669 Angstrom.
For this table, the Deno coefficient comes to 1.07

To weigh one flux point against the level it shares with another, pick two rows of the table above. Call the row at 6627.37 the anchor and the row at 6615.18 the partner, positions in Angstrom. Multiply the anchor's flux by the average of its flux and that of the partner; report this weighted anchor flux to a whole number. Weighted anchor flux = 37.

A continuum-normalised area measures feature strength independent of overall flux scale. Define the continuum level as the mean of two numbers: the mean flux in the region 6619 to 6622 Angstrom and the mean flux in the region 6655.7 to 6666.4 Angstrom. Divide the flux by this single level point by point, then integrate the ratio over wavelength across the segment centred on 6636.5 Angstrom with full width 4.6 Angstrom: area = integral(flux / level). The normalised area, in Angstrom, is 4.2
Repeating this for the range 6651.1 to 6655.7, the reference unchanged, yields 4.6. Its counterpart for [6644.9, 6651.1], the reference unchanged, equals 5.5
